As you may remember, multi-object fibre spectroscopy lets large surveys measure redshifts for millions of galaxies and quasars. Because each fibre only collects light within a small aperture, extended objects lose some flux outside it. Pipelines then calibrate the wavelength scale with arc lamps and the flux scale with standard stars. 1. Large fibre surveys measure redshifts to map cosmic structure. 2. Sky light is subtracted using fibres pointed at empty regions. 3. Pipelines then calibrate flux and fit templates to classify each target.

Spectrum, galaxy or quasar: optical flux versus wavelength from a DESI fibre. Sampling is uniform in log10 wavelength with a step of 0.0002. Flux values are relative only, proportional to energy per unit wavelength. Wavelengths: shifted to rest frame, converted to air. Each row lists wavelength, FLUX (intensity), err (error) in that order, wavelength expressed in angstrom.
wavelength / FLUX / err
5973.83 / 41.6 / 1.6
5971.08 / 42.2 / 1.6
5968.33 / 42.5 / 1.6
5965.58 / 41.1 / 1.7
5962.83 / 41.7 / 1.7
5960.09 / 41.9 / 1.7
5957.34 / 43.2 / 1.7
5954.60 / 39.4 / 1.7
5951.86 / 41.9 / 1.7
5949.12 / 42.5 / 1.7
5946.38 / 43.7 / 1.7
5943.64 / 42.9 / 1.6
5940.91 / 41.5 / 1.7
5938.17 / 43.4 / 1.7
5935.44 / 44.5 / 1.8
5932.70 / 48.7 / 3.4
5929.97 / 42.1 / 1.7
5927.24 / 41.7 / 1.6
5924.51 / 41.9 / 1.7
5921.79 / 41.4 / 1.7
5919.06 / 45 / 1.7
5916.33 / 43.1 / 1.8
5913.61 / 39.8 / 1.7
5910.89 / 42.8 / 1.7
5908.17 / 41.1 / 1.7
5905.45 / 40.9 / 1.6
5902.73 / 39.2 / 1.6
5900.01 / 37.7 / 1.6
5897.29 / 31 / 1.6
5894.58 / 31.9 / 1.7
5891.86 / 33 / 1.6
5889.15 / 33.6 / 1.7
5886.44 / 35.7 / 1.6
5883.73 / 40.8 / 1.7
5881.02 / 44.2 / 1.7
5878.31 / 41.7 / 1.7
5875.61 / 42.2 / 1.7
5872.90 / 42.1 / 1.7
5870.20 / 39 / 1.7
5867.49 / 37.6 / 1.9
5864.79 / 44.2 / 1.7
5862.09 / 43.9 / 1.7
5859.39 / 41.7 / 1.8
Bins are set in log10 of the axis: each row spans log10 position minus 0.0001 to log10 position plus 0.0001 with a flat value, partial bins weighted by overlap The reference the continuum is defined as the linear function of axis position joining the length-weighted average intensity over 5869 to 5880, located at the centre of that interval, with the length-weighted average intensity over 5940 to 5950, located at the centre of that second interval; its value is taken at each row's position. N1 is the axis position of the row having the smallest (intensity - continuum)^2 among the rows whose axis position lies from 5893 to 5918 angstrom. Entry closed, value 5910.89 angstrom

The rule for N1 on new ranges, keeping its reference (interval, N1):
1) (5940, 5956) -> 5943.64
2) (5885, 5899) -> 5886.44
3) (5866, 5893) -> 5878.31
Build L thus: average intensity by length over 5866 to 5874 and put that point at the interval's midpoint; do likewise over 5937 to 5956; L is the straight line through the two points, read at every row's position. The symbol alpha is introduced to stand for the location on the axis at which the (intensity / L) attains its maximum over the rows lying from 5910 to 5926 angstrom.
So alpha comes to 5919.06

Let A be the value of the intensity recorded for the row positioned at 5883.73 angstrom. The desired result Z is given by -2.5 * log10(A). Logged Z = -4.03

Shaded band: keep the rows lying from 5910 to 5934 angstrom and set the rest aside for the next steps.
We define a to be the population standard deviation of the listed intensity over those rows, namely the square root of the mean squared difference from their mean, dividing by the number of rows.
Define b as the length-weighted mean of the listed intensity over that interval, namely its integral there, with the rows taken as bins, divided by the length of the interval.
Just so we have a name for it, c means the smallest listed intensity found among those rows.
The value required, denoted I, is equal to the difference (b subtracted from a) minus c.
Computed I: -80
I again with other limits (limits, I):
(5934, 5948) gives -84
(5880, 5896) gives -64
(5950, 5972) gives -80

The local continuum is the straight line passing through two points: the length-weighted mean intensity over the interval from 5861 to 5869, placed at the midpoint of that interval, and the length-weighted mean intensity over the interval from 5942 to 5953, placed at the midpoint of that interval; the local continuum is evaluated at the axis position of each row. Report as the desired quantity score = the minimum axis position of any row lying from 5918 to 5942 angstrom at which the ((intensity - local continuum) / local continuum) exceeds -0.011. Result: 5919.06 angstrom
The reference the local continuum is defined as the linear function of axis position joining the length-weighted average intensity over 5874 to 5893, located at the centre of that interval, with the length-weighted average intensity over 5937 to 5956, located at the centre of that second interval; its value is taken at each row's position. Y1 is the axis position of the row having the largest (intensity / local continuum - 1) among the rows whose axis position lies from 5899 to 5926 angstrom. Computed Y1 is 5919.06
